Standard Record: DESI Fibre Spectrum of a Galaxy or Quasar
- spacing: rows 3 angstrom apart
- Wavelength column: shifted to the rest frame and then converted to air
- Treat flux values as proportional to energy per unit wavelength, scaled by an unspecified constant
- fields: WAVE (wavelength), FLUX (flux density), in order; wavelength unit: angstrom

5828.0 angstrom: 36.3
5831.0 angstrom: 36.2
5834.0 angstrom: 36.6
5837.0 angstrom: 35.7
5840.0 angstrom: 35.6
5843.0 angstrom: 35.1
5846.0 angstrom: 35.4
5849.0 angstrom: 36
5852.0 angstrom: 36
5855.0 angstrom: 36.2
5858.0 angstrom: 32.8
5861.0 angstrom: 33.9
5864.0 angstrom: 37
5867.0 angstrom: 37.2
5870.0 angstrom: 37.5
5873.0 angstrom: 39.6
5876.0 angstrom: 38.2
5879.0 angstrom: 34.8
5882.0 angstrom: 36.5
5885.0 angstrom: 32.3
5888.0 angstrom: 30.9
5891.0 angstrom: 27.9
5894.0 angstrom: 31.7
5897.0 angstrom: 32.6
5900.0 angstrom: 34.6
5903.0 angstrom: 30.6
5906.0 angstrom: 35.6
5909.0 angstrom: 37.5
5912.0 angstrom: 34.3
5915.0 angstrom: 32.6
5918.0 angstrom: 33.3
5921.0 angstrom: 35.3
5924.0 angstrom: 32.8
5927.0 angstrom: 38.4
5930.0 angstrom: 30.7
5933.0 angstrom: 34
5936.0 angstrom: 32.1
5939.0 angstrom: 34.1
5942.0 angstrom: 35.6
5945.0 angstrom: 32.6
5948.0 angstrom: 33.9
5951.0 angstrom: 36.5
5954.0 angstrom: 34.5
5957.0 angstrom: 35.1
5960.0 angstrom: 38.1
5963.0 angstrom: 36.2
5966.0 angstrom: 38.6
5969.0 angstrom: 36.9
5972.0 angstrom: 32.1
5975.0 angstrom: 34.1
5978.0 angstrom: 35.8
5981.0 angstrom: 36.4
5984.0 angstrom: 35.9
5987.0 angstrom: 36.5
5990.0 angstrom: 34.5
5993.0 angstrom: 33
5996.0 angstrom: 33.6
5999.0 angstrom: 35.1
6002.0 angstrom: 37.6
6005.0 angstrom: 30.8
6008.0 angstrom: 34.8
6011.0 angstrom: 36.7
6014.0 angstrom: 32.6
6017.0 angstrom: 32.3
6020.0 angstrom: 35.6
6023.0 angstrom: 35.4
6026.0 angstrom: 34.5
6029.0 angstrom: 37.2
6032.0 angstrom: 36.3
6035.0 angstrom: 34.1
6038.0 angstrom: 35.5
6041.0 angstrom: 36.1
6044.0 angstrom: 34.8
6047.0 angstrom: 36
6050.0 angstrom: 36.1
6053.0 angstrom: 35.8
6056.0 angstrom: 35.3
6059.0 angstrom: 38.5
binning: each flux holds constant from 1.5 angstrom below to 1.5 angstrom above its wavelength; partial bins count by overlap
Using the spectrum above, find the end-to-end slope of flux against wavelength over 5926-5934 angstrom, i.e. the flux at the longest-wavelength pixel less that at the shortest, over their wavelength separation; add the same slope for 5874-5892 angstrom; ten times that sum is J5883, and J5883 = -14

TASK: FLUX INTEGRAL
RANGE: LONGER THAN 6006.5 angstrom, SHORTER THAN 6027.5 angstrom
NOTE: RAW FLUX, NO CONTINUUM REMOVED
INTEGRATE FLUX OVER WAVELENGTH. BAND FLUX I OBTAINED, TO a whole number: 726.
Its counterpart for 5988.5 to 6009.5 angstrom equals 718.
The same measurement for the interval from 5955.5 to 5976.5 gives 753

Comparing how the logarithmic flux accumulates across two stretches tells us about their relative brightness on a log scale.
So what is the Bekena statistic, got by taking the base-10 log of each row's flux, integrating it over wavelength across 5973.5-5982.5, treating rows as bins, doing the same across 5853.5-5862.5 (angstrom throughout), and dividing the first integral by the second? 1.01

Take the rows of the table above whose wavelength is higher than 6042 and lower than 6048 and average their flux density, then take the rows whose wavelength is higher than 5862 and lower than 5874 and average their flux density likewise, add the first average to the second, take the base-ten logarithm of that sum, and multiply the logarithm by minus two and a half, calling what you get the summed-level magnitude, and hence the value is -4.66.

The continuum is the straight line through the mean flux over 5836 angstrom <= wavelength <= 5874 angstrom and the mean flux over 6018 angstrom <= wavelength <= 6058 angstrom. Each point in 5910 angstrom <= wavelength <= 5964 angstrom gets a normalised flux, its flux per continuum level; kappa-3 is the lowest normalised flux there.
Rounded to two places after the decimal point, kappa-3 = 0.86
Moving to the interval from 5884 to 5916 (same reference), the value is 0.78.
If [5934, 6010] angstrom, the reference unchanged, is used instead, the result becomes 0.86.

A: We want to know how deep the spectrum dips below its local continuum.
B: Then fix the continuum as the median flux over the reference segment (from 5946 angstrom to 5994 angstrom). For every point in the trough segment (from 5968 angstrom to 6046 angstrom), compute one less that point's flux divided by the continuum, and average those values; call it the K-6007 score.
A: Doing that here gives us 0.026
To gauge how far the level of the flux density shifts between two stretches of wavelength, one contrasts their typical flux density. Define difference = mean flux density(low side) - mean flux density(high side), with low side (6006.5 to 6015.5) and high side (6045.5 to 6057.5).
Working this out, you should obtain -1.1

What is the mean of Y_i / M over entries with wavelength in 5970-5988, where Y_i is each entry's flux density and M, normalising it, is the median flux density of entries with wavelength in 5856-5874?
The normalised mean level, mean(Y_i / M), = 0.947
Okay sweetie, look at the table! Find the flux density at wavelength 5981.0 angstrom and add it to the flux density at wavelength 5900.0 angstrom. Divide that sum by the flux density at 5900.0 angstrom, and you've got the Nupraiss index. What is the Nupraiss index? 2.05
